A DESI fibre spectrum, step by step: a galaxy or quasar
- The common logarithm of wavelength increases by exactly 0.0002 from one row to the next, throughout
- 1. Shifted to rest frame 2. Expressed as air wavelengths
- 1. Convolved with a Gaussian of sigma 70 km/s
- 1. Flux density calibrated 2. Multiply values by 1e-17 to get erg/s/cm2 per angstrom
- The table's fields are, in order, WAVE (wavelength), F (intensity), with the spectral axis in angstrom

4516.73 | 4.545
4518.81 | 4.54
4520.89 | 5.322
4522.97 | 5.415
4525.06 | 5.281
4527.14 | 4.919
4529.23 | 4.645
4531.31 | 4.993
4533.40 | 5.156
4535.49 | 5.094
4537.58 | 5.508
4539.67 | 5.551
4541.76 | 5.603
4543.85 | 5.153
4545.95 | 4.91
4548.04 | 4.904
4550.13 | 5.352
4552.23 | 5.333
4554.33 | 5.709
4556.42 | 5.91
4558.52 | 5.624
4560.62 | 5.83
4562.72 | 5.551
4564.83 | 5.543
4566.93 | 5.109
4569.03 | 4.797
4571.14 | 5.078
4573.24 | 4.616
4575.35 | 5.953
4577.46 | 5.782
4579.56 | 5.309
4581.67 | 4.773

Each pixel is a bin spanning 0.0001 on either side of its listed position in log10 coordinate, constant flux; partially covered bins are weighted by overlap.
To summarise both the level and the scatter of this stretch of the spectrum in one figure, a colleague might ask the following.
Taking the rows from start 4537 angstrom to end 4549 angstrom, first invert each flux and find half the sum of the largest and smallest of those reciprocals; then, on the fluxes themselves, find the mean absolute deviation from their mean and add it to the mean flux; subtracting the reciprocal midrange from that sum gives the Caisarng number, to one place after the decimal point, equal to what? 5.4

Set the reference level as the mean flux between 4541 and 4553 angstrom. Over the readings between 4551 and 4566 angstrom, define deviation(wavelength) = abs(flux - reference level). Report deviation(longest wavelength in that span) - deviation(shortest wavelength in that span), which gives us 0.21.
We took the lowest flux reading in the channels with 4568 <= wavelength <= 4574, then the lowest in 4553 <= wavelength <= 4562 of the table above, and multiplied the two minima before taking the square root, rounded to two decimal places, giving 5.10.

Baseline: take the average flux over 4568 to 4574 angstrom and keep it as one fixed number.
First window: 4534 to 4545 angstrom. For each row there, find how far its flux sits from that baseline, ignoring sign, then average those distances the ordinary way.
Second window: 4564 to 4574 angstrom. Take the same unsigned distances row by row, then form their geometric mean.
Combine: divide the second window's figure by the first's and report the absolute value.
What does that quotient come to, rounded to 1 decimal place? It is 0.4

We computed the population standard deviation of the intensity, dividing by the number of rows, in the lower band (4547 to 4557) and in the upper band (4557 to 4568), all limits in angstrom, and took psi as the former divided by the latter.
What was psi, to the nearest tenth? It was 1.5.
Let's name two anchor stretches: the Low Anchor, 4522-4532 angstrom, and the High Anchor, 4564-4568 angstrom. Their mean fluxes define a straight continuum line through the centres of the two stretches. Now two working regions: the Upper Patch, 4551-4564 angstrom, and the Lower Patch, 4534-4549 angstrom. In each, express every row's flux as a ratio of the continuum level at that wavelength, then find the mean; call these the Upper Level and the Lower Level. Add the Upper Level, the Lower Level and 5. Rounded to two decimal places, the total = 7.09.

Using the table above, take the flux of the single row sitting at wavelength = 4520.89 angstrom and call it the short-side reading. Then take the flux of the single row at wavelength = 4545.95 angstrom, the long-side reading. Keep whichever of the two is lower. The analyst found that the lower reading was 4.91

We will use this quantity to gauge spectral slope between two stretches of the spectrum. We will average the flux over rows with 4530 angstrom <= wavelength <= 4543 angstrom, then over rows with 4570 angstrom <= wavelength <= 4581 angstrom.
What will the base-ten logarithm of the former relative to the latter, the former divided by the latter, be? -0.002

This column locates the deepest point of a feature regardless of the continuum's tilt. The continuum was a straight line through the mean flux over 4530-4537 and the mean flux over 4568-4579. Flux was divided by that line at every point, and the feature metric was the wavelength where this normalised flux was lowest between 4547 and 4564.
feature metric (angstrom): 4548.04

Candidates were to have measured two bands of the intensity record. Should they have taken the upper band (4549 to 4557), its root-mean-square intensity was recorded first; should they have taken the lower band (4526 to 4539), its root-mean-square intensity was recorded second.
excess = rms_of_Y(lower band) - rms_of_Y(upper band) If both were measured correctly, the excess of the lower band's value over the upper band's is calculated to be -0.52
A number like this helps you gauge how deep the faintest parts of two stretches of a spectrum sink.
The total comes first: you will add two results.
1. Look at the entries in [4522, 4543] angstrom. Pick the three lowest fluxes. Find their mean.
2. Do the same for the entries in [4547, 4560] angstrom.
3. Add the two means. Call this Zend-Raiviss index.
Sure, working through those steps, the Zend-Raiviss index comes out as 10.0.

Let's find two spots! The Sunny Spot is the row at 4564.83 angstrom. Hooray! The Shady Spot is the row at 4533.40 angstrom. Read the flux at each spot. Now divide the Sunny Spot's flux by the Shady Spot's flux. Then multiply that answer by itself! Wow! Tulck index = 1.16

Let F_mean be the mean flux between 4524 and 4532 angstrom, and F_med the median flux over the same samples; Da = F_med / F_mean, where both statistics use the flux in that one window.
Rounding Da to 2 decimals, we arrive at 1.00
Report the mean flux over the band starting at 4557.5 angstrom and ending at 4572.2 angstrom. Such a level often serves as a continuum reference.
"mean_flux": 5.36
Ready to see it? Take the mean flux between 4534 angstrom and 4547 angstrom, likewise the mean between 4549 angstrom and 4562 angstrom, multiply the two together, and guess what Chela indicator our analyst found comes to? 29.8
